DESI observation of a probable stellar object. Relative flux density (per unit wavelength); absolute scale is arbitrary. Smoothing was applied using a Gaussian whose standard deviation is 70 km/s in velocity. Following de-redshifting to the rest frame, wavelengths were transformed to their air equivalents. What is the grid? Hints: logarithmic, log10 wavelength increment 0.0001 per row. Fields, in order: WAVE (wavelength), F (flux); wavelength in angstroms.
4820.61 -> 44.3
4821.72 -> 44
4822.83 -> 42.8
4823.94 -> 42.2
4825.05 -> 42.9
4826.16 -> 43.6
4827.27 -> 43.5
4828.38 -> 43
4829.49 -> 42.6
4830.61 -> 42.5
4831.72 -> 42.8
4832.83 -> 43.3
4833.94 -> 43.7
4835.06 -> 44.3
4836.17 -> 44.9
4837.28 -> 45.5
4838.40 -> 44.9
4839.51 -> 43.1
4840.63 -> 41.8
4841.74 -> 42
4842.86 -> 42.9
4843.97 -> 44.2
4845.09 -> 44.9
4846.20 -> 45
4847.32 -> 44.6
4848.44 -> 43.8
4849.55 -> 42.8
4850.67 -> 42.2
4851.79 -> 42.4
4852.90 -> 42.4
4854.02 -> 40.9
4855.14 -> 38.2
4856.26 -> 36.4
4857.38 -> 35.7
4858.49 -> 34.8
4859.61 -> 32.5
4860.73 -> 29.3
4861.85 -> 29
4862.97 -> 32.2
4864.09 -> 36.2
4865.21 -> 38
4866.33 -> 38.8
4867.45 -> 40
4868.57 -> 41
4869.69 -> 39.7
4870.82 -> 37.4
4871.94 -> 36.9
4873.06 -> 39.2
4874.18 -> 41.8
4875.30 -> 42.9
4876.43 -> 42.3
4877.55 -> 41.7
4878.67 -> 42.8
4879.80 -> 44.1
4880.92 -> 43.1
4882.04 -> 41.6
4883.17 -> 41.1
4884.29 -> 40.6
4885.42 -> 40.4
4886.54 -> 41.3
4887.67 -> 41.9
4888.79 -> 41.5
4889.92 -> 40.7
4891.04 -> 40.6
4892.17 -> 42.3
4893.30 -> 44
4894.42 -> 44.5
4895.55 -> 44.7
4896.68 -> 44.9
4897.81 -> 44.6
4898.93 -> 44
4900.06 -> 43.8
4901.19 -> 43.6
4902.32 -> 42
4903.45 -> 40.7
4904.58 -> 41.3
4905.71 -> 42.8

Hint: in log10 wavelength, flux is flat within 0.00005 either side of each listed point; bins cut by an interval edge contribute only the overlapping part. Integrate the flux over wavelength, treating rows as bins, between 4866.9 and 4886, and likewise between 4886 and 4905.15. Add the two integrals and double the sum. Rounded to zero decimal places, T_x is 3202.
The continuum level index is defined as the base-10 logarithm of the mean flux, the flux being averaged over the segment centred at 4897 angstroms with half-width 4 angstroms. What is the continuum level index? 1.65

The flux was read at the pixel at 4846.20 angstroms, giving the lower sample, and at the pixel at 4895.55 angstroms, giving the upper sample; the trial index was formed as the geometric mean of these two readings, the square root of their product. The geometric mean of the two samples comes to 44.8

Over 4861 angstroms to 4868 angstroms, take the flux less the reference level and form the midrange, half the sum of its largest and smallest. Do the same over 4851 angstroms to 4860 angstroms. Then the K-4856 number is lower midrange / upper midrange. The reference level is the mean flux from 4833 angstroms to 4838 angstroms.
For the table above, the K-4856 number 1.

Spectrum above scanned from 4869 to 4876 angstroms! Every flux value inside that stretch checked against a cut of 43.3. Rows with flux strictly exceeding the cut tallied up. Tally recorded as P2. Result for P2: 0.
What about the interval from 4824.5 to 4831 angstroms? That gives 2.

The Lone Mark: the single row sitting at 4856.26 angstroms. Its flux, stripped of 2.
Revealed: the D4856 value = 34.4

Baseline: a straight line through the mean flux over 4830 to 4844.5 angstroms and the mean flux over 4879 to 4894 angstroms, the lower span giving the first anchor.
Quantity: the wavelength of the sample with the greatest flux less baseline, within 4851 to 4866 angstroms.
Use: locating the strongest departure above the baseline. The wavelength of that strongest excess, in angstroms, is 4852.90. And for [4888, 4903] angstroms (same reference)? 4896.68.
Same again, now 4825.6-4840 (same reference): 4837.28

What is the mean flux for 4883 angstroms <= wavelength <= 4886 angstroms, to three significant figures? 40.7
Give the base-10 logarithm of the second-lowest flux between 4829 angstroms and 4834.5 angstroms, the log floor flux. 1.63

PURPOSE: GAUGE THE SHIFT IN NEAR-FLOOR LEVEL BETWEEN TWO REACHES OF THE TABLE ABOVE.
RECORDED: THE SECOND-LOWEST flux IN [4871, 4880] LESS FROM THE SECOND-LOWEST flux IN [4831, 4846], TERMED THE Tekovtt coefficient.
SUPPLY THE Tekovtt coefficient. 3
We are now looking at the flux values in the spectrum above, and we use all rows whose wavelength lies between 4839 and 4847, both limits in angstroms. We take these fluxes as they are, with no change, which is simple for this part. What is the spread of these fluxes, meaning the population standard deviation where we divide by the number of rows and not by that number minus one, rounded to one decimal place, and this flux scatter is 1.2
